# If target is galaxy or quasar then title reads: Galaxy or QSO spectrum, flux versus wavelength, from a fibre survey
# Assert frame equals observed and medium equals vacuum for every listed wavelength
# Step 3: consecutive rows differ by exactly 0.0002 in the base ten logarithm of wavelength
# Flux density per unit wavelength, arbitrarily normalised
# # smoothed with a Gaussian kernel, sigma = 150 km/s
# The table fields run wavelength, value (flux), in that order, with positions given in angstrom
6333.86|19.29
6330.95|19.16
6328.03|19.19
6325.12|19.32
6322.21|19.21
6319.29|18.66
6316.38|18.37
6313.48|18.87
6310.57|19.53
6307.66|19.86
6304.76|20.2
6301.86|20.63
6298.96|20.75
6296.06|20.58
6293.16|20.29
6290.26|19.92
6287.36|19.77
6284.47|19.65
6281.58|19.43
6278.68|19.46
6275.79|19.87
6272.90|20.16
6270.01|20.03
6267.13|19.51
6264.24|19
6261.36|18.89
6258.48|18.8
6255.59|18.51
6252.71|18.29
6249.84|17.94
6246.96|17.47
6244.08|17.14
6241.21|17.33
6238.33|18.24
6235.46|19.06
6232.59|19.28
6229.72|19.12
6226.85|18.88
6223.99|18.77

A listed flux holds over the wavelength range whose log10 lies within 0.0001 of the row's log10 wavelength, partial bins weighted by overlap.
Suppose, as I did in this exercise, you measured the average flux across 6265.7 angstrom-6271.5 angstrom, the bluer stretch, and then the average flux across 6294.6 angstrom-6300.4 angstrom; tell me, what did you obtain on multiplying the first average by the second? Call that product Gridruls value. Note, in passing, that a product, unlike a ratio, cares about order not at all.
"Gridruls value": 409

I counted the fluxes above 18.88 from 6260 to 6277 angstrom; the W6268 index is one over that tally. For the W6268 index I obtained 0.167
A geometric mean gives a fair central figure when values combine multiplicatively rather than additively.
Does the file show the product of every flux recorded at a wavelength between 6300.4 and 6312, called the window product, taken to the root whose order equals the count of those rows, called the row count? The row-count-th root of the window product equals 20.1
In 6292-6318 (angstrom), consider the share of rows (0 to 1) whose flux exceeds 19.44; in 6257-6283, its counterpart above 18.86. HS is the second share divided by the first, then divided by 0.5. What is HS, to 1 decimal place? 2.3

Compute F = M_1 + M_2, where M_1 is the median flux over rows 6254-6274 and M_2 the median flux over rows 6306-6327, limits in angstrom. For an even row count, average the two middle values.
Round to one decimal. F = 38.2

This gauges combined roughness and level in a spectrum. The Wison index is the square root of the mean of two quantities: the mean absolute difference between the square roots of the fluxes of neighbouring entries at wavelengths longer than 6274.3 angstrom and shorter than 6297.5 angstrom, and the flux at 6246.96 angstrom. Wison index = 2.96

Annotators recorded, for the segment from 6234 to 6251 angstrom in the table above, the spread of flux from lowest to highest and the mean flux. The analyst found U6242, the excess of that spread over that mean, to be -15.9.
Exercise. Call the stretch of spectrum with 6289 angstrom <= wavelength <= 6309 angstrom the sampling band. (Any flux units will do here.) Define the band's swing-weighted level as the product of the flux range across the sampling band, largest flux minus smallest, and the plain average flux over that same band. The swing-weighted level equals 18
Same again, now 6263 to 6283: 23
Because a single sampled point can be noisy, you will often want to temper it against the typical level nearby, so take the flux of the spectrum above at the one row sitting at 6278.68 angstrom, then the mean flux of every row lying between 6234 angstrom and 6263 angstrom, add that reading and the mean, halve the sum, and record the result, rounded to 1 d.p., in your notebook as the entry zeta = 18.8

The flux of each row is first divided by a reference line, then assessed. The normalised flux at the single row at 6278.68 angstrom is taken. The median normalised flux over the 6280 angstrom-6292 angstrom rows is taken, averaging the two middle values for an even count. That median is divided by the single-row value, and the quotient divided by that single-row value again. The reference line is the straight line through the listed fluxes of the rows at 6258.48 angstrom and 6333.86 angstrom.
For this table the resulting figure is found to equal 0.98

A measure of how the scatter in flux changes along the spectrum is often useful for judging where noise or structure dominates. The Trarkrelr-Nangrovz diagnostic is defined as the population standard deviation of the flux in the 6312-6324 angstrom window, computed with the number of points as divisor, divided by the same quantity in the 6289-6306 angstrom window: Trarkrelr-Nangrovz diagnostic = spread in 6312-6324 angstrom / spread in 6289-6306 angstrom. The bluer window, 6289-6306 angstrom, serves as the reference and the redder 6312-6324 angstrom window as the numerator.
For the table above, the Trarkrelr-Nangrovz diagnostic 1.1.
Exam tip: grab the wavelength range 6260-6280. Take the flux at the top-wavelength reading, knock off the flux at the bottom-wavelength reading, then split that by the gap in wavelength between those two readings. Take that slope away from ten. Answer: 10.0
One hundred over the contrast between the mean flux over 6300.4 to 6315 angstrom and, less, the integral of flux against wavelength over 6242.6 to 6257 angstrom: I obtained -0.421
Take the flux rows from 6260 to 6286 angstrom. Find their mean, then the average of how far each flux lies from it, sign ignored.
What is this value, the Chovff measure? 0.33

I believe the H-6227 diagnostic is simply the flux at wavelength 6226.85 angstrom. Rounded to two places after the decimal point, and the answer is 18.88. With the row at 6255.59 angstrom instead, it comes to 18.51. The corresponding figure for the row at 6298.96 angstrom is 20.75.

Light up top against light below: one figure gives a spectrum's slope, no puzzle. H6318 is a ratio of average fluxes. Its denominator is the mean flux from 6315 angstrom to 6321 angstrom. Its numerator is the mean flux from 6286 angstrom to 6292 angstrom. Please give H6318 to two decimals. 1.07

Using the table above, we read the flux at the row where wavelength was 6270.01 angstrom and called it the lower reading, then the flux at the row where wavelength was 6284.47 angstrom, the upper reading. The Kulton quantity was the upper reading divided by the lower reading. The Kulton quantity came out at 0.98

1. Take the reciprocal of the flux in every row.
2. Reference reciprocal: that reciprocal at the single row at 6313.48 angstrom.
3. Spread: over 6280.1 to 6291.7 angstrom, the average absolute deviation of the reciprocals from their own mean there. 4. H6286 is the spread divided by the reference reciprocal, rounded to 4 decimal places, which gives 0.0074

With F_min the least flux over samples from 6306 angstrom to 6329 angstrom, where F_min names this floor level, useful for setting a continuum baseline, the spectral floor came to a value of 18.37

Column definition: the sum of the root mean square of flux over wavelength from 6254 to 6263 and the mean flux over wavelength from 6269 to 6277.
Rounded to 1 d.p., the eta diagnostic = 38.8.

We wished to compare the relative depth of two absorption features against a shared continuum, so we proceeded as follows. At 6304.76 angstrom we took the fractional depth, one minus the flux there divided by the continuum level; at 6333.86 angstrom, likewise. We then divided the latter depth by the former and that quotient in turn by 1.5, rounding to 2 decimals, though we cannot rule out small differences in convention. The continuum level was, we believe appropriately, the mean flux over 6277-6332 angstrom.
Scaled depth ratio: -0.39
